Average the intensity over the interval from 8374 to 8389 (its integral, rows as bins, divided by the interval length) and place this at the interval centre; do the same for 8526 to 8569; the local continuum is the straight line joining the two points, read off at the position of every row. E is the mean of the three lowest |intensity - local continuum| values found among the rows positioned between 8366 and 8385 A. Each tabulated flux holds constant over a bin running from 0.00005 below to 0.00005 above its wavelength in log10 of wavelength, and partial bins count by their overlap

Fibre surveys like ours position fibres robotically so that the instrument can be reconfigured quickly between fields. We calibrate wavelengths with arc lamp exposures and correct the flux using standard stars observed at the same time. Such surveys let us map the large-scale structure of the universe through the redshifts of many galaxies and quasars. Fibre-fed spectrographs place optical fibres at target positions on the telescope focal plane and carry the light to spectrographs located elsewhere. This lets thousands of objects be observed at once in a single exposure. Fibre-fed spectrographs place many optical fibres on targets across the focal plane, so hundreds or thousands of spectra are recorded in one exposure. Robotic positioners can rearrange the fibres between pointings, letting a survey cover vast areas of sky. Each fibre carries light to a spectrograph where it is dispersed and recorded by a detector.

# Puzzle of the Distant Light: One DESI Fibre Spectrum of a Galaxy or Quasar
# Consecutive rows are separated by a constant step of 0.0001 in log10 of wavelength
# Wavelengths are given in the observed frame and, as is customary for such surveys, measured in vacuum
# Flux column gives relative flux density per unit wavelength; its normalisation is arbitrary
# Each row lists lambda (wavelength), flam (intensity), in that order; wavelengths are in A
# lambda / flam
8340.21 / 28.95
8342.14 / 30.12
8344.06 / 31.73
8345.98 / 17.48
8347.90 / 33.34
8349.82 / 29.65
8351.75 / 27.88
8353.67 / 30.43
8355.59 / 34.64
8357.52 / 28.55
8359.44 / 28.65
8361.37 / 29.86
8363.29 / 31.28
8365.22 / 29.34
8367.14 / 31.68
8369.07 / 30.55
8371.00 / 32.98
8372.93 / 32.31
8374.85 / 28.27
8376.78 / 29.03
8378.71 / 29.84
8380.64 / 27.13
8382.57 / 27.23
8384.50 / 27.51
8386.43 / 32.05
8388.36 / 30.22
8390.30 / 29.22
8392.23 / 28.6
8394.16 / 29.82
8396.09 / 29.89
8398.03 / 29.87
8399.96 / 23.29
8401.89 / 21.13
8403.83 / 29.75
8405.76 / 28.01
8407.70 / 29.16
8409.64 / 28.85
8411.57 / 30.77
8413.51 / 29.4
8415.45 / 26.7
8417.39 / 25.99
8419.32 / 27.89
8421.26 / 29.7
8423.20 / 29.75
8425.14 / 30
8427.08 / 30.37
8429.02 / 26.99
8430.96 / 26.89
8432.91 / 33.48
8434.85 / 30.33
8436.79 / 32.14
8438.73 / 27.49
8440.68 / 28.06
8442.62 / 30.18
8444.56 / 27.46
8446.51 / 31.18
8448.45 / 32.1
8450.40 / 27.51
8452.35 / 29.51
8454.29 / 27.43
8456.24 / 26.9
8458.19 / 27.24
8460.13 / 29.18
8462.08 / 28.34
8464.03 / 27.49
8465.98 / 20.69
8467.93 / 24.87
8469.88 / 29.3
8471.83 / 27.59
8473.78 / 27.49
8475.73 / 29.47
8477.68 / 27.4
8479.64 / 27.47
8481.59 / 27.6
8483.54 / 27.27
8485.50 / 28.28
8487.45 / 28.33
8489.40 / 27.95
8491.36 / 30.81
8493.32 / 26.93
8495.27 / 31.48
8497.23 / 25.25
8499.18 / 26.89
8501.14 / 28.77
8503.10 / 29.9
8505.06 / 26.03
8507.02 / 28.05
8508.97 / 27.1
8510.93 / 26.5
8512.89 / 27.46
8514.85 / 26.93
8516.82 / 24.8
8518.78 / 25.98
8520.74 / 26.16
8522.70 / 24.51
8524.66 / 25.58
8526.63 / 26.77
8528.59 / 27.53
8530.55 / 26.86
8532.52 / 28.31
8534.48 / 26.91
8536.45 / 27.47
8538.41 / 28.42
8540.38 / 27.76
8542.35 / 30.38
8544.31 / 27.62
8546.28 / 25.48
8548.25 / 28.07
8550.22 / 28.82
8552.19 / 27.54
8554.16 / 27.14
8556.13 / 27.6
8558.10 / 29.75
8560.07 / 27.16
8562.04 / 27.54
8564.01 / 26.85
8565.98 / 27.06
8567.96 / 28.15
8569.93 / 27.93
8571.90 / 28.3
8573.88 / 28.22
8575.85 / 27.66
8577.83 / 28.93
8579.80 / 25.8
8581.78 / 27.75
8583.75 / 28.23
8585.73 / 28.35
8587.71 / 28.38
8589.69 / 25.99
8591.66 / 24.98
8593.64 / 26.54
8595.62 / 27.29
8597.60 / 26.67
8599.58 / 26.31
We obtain 0.57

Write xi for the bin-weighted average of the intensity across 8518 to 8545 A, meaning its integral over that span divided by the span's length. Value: 27.2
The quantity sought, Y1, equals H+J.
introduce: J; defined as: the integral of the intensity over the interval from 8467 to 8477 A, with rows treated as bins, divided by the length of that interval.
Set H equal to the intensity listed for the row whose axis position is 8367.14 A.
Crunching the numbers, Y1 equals 59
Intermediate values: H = 31.68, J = 27.8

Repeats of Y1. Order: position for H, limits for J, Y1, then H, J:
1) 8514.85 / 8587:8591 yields 54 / 26.93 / 27.0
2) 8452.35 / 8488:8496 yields 59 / 29.51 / 29.2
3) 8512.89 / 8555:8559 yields 56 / 27.46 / 28.6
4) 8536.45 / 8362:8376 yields 58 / 27.47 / 30.9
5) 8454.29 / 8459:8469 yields 54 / 27.43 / 26.2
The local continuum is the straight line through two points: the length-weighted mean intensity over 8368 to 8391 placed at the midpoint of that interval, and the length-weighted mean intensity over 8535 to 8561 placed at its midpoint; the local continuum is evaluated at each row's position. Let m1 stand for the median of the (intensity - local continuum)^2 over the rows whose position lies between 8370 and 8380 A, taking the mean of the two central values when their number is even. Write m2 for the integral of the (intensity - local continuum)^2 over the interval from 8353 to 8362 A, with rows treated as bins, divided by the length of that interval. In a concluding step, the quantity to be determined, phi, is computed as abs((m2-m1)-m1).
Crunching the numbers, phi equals 1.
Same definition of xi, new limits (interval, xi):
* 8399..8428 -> 28.1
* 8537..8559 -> 28.0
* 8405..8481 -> 28.5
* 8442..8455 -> 29.4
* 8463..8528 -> 27.2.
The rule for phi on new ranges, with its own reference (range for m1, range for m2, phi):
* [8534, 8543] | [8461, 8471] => 16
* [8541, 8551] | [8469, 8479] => 1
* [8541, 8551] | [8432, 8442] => 5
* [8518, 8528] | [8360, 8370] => 9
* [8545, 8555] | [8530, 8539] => 0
